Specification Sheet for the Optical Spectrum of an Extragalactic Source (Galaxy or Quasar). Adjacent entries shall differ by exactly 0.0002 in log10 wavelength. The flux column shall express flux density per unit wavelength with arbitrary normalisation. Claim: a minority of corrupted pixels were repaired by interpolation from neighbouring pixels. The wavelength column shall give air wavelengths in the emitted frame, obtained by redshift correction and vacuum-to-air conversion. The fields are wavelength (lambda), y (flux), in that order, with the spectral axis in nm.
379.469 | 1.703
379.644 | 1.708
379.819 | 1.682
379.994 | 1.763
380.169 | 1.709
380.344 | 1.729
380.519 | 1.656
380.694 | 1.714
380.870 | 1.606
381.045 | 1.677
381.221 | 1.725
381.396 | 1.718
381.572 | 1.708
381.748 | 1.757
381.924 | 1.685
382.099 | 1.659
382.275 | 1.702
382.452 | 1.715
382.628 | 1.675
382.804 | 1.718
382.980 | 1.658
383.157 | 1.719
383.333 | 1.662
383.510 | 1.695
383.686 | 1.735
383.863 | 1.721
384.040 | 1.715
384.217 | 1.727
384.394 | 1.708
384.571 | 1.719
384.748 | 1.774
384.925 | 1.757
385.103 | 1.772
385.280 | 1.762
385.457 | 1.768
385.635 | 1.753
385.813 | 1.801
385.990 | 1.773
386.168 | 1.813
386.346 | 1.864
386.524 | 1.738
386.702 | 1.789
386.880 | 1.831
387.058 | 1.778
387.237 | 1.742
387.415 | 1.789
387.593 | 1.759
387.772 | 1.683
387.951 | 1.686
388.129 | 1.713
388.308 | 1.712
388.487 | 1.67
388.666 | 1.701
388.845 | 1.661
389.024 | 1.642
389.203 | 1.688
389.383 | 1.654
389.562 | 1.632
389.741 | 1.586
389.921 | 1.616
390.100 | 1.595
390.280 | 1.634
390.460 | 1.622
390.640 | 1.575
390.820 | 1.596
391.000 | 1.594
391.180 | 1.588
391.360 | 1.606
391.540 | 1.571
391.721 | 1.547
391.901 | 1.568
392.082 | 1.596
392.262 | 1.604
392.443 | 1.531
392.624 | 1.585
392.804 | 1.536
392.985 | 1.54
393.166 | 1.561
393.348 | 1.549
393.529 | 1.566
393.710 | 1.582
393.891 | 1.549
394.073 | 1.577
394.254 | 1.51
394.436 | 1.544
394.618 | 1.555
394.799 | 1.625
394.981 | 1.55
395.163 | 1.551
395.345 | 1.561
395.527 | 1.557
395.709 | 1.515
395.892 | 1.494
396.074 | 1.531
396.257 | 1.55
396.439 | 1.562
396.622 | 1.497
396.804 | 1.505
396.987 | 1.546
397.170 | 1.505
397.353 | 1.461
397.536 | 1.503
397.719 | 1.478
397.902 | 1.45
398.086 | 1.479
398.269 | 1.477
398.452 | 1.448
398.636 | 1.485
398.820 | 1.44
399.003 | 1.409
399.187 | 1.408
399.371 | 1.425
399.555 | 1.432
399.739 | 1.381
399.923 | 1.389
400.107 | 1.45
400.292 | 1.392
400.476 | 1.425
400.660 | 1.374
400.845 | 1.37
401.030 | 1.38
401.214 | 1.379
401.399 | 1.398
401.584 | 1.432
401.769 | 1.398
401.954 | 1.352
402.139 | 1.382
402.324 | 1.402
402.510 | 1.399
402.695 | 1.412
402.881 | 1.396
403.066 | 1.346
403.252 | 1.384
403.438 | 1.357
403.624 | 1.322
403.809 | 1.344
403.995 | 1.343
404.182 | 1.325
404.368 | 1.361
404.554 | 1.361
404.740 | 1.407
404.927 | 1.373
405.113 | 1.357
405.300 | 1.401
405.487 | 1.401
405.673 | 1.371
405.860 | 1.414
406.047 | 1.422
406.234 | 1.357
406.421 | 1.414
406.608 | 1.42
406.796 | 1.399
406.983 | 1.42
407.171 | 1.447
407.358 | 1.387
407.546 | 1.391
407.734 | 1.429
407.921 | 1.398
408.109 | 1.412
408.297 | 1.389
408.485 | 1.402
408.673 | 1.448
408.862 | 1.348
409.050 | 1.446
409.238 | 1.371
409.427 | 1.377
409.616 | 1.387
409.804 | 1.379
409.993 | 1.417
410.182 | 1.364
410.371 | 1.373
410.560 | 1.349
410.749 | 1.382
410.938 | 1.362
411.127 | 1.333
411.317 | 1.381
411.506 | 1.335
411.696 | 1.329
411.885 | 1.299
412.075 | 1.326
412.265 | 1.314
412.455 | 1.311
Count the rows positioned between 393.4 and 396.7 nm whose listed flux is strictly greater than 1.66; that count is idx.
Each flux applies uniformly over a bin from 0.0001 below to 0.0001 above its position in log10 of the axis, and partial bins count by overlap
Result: 0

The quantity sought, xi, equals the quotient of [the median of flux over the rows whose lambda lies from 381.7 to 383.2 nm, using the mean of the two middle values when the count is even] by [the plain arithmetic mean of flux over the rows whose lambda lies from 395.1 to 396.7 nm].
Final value 1.11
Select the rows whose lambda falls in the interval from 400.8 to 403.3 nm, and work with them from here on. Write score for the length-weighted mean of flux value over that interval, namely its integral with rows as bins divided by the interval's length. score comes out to 1.39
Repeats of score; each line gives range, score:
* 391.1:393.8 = 1.57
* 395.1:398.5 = 1.51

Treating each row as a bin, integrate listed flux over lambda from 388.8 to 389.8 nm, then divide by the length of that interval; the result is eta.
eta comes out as 1.65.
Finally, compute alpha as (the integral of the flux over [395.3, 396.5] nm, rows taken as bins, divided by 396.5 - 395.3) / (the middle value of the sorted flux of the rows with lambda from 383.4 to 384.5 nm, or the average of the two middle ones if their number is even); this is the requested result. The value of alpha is 0.89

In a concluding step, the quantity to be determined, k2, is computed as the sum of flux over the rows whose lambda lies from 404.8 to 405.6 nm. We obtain 5.5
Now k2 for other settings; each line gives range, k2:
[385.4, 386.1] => 7.1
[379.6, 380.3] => 6.9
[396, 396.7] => 6.1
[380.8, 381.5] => 6.7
